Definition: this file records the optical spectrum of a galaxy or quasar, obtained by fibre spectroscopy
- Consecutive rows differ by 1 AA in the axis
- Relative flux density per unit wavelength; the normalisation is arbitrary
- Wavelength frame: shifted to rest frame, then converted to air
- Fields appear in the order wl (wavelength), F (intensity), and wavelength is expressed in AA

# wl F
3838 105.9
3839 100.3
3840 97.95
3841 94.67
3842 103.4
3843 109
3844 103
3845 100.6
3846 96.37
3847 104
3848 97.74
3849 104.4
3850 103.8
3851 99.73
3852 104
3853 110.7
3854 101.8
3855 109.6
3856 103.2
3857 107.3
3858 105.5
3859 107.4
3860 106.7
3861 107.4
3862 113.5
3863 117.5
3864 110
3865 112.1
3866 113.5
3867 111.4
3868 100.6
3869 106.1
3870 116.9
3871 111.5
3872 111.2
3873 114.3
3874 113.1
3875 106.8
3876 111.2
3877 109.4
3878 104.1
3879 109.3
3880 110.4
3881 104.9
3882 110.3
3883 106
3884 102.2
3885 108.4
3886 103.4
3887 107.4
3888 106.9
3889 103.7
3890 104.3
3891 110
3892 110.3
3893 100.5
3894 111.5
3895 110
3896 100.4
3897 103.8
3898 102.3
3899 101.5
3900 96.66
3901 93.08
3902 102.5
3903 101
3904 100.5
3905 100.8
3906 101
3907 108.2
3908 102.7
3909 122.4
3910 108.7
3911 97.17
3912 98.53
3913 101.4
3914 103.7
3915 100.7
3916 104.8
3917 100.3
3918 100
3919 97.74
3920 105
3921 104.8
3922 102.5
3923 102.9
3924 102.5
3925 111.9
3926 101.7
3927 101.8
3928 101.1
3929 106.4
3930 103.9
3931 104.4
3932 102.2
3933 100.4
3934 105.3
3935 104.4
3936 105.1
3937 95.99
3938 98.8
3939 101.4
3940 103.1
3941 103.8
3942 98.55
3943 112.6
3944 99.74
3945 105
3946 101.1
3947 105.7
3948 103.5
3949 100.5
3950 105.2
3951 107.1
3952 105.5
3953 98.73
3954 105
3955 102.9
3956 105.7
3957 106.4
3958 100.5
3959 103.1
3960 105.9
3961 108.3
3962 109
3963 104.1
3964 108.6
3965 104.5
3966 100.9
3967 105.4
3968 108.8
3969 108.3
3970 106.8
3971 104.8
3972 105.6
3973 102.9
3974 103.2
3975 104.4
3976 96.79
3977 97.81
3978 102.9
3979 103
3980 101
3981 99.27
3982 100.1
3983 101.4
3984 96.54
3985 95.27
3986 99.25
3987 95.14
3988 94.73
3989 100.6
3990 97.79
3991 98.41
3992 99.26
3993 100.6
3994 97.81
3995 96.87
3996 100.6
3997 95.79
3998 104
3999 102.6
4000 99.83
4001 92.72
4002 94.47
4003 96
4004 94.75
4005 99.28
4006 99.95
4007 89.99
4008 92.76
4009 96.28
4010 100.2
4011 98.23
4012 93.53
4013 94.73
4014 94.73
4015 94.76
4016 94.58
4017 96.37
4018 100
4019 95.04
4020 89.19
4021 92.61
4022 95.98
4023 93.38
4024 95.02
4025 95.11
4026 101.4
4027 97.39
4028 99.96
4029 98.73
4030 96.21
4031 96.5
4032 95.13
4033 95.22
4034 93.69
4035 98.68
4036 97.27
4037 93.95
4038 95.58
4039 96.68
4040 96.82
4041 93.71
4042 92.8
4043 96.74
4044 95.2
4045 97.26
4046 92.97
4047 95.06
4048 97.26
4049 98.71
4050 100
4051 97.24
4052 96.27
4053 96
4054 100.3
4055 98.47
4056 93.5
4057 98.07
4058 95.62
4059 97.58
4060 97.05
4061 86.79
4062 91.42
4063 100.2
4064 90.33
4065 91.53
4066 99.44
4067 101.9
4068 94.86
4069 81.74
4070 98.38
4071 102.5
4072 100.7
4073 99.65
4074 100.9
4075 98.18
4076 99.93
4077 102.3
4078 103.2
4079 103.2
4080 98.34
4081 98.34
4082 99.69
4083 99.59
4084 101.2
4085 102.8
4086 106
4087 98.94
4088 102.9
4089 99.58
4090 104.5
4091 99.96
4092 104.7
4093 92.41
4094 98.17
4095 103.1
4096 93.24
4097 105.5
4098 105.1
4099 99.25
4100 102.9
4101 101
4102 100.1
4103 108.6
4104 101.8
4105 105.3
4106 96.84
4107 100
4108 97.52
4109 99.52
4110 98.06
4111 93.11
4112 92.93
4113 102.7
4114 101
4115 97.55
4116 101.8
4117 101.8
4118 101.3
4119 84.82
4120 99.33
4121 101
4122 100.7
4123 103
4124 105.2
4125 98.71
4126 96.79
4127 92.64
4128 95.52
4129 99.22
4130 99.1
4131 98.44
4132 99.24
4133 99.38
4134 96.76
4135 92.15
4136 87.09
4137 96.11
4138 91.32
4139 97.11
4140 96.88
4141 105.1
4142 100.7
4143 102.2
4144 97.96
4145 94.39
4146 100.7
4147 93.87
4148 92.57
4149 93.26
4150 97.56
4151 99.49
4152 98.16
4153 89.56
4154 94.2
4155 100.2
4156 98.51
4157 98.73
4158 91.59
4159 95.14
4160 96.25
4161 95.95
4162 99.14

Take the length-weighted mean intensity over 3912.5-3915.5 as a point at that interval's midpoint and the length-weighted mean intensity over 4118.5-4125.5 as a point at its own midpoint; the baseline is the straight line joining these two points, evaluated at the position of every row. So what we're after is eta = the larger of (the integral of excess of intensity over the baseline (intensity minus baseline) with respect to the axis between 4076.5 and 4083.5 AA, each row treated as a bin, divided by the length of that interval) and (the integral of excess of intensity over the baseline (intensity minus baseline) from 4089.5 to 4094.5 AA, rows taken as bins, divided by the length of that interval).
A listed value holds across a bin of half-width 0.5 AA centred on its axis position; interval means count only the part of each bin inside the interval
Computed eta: 1.1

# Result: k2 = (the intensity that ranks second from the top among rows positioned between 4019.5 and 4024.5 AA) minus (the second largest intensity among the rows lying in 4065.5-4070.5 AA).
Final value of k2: -4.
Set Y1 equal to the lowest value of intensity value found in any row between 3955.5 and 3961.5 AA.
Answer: 100.5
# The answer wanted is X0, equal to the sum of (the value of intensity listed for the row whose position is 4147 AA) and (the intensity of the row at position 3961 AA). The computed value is 202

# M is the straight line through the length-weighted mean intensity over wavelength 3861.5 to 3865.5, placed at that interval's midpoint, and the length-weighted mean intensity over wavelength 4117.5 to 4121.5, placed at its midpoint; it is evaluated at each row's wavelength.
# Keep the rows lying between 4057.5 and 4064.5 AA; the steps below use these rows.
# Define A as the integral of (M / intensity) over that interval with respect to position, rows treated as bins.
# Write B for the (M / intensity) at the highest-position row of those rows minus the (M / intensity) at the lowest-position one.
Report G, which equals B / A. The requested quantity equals 0.008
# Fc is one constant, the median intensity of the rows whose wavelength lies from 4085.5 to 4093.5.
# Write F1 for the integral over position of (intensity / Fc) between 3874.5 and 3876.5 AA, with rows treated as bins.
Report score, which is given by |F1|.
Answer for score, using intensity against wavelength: 2.15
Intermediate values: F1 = 2.15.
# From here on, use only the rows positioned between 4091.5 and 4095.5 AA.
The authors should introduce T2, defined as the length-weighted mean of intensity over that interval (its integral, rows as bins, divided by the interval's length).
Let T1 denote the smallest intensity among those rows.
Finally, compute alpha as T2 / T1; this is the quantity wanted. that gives 1.08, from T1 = 92.41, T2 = 100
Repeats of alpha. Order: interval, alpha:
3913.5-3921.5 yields 1.04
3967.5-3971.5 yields 1.02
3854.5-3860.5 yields 1.03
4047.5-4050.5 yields 1.01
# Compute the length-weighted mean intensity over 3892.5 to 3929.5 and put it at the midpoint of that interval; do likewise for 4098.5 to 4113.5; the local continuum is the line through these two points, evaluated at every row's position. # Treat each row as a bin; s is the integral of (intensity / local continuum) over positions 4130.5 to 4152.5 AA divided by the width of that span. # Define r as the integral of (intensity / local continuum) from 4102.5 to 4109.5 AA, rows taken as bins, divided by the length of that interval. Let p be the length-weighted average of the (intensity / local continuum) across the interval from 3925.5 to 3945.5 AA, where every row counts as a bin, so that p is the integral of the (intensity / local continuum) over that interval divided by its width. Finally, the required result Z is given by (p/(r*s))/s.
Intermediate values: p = 1.00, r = 1.01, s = 0.97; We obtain 1.04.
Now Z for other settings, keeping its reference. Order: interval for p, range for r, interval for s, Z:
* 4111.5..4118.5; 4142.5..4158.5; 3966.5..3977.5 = 0.99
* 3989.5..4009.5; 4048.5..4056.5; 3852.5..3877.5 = 0.89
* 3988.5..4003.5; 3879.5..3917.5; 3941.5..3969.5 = 0.92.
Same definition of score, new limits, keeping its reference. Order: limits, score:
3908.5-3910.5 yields 2.28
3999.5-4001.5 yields 1.90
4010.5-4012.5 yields 1.89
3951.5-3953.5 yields 2.01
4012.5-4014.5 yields 1.87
